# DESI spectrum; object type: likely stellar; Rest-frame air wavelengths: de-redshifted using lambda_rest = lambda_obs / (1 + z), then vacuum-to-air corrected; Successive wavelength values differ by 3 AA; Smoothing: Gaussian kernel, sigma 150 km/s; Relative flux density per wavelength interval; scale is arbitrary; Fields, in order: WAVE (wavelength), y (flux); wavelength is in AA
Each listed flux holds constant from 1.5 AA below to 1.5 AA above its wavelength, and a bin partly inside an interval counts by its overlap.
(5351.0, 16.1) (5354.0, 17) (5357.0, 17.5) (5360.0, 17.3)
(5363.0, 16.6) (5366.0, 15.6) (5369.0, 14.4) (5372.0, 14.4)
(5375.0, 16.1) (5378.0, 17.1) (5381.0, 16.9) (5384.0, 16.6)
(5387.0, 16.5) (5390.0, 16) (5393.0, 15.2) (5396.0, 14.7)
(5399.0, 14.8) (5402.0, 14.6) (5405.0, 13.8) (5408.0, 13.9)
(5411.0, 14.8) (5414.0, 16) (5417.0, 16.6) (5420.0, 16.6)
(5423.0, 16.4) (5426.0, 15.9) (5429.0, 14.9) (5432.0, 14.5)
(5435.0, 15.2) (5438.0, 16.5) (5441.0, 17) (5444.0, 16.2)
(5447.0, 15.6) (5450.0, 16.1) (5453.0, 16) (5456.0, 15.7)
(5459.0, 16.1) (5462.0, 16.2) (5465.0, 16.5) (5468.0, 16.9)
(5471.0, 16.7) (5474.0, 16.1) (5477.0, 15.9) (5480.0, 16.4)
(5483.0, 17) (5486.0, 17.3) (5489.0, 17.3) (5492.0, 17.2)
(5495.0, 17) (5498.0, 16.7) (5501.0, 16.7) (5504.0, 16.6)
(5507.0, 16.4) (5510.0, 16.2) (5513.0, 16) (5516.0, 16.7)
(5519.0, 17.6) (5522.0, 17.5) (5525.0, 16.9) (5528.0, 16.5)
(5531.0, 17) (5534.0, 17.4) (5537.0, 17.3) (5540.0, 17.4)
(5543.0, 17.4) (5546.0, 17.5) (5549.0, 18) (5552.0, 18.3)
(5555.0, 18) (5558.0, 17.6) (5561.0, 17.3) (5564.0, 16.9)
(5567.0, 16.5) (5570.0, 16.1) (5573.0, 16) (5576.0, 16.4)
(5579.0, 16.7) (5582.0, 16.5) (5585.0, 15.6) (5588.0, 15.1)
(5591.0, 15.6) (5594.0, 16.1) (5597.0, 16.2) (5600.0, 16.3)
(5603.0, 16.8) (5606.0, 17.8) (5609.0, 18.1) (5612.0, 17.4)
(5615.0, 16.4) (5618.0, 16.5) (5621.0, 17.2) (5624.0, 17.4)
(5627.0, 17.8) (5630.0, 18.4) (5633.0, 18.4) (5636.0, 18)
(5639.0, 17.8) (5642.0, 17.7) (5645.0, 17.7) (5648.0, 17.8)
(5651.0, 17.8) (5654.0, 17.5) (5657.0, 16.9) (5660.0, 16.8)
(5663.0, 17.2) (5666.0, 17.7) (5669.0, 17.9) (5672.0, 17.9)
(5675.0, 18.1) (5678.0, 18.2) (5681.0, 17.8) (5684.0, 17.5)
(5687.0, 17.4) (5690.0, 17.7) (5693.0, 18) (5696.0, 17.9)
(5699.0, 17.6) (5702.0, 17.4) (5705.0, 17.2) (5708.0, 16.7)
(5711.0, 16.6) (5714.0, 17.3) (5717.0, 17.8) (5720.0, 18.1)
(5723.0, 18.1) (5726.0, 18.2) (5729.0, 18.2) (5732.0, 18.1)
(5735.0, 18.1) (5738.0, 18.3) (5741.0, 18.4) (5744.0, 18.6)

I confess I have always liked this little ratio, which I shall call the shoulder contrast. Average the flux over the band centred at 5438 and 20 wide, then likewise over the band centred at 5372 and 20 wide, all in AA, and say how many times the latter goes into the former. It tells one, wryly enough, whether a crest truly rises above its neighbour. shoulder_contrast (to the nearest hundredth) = 0.99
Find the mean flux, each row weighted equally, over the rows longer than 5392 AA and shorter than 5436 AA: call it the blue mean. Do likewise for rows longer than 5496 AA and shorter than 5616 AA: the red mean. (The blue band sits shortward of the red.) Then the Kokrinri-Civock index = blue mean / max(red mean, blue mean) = 0.902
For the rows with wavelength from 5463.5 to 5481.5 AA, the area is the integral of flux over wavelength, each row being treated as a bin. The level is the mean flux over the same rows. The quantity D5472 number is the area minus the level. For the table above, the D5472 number 279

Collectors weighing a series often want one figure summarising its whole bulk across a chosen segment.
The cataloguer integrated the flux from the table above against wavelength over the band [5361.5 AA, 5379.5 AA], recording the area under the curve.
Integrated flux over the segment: 283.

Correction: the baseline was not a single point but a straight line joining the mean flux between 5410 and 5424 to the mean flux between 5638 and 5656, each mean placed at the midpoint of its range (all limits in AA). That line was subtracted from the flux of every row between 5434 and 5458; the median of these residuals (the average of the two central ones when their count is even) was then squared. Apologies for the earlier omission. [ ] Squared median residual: 0.1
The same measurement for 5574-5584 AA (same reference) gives 0.6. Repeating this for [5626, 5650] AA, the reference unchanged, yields 0.0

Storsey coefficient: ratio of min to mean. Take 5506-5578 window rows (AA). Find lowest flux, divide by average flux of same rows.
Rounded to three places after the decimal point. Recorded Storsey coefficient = 0.939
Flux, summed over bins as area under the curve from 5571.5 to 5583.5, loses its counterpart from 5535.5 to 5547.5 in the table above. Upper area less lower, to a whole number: -12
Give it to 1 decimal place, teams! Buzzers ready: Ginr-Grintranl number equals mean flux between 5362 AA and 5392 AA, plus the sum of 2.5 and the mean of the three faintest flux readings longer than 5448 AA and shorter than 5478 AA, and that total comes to 34.4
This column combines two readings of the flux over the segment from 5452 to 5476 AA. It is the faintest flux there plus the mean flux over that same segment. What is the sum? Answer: 32.0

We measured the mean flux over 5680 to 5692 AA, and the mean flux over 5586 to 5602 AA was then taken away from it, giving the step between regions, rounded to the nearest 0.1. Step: 1.7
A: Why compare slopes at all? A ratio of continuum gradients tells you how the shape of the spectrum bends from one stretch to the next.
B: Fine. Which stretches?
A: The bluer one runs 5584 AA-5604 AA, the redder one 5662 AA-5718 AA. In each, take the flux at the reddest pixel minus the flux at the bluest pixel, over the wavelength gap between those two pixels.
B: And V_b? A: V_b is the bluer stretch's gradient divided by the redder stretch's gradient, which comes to 6.0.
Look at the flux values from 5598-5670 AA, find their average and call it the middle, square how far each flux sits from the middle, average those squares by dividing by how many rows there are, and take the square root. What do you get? 0.58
